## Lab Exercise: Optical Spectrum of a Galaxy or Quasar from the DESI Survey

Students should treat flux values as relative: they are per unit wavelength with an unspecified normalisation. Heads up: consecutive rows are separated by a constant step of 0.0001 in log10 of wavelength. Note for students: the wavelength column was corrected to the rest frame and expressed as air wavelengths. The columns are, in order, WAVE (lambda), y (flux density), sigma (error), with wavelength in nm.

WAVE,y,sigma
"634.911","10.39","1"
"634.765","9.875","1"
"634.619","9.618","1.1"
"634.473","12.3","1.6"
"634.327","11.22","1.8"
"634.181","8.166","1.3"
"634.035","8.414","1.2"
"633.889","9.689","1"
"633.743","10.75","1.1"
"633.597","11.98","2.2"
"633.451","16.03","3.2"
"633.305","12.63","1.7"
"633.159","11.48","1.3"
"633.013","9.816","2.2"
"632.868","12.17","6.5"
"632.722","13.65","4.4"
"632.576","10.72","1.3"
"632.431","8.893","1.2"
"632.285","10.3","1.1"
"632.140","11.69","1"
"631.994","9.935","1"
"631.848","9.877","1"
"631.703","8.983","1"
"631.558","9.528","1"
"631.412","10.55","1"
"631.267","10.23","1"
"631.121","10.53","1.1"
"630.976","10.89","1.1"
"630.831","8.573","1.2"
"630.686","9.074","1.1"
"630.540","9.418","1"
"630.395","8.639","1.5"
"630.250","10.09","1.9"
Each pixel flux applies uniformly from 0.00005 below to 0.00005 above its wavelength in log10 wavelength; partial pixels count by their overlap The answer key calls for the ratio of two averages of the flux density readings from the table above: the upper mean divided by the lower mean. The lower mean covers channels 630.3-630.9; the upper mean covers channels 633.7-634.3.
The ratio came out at 1.04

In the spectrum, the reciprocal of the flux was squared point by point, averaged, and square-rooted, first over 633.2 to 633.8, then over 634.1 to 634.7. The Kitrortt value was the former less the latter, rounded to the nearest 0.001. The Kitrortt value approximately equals -0.020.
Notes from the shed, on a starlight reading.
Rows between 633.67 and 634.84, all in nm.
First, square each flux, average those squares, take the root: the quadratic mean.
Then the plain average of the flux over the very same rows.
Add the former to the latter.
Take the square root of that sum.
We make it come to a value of 4.48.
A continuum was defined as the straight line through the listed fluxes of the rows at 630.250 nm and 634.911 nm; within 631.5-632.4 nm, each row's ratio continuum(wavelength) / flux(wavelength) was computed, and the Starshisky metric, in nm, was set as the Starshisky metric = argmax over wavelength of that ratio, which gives 631.703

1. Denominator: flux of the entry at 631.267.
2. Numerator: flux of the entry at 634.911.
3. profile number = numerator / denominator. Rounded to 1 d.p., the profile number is 1.0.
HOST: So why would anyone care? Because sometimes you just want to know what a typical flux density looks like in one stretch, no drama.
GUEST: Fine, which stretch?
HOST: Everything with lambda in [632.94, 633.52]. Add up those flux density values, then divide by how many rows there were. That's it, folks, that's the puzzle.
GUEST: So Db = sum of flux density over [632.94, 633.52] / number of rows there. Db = 12.5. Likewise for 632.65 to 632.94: 12.9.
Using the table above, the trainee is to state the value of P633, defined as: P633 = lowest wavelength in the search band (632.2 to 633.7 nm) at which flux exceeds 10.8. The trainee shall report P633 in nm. 632.722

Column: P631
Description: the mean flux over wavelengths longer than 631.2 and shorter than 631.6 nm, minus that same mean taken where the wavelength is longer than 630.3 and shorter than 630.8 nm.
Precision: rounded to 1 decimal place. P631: 1.1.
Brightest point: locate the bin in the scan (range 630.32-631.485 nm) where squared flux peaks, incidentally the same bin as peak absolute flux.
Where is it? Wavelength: 630.976 nm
